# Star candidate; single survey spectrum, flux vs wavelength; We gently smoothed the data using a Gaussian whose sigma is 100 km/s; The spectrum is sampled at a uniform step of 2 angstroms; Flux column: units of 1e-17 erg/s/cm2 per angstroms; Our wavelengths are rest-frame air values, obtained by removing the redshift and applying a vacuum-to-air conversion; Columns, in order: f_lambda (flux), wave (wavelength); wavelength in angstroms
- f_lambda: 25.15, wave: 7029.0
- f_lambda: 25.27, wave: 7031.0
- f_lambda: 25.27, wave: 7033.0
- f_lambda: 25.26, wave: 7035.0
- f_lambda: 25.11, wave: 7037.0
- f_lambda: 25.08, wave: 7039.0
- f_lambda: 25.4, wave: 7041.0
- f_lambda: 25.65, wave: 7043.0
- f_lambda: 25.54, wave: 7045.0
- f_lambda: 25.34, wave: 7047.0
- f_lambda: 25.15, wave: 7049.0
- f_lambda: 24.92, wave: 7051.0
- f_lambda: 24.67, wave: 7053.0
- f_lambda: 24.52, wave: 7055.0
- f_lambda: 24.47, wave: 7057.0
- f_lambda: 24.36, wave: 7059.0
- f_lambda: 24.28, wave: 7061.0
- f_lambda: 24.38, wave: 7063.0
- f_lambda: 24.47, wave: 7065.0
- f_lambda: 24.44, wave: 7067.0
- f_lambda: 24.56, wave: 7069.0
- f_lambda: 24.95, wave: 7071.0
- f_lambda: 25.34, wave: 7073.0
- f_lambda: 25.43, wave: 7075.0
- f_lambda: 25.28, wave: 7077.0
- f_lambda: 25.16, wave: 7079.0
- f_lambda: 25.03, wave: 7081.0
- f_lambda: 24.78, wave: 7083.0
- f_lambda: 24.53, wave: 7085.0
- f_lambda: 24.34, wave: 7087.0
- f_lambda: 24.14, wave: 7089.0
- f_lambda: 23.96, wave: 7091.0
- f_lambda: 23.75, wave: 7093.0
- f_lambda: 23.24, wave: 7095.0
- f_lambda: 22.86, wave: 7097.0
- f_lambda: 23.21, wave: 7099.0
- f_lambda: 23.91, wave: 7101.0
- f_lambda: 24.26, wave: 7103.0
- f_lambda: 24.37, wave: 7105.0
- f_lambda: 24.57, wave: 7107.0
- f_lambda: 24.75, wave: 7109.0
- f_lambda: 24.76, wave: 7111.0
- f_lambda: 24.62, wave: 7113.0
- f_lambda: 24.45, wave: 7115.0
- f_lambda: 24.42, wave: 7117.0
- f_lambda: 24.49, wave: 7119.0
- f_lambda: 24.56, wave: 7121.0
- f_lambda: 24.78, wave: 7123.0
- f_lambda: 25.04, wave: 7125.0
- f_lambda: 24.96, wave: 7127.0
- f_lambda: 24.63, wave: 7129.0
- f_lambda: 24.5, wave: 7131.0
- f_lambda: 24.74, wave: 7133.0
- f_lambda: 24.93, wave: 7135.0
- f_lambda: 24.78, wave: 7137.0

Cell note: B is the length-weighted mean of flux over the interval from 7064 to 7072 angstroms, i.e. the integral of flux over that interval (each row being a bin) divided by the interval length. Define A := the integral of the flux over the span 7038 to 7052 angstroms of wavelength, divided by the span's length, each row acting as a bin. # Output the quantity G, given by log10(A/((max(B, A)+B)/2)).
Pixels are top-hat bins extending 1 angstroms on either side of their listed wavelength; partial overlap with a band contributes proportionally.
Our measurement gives 0.006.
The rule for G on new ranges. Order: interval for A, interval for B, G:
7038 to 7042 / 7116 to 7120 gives 0.007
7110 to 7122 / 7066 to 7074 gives -0.005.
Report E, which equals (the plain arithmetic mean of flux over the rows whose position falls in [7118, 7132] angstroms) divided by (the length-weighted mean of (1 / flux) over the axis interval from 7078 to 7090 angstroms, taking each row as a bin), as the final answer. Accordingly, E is 609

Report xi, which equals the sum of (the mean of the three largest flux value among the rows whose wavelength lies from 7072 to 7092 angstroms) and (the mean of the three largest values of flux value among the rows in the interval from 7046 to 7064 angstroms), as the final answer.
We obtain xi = 50.5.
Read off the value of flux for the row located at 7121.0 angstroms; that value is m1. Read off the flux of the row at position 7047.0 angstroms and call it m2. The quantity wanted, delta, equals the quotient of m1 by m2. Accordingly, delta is 0.97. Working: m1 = 24.56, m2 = 25.34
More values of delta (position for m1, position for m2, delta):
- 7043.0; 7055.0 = 1.05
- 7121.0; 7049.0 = 0.98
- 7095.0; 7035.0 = 0.92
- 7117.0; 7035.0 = 0.97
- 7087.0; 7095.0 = 1.05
